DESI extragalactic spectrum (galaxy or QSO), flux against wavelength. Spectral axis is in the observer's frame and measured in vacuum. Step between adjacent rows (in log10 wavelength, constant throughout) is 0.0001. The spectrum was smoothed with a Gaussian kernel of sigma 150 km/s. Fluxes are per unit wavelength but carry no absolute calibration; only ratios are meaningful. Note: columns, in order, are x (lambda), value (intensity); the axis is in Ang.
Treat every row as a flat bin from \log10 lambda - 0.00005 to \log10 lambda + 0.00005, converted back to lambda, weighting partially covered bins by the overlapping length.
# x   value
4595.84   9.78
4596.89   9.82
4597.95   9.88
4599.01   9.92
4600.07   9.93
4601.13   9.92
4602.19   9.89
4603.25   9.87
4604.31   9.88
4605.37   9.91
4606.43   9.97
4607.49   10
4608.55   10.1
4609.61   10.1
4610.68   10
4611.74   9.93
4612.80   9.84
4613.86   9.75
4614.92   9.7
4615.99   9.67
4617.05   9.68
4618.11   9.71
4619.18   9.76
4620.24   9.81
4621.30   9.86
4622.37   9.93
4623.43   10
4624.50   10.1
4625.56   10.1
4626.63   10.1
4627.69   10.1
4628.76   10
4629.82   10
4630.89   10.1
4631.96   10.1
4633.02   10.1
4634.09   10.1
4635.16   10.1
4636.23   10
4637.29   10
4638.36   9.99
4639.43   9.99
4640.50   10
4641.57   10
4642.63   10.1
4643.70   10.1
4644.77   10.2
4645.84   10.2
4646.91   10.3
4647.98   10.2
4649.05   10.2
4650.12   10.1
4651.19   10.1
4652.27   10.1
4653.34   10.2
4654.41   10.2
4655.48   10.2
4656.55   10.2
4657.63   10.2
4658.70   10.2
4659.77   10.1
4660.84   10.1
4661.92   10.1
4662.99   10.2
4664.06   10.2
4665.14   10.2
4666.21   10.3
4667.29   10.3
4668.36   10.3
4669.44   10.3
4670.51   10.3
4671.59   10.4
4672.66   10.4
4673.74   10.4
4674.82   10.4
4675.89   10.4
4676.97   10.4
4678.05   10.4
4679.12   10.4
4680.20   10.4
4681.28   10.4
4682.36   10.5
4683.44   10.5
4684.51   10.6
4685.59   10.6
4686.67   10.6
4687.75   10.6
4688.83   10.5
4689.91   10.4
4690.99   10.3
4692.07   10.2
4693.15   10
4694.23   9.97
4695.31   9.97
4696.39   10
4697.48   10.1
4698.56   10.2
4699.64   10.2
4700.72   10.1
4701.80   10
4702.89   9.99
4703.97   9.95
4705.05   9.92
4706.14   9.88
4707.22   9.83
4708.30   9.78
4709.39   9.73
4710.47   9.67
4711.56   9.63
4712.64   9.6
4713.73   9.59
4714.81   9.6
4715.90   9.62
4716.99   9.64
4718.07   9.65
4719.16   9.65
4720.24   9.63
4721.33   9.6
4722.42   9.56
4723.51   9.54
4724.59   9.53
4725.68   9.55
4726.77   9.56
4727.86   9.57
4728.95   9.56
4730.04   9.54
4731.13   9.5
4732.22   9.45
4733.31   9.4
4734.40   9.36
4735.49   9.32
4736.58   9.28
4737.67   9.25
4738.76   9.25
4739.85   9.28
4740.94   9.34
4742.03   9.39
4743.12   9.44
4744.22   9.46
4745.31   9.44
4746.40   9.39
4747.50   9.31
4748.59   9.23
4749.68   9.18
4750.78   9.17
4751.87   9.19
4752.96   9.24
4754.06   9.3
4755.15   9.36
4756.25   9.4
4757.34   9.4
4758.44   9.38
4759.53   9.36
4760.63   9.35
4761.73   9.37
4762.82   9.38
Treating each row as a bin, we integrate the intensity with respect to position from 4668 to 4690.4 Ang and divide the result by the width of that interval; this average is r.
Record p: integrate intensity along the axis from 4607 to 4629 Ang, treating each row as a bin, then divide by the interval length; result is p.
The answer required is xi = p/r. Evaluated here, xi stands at 0.95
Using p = 9.9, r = 10.4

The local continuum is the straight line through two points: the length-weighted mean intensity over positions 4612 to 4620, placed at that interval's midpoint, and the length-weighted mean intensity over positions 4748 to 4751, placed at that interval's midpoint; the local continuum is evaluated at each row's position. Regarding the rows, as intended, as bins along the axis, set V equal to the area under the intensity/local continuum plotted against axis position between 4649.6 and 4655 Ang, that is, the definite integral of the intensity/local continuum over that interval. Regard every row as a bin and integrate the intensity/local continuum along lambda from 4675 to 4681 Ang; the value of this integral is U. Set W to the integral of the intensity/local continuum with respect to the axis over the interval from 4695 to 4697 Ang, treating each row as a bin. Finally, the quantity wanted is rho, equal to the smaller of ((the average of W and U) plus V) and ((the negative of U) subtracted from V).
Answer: 10.0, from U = 6.6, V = 5.7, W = 2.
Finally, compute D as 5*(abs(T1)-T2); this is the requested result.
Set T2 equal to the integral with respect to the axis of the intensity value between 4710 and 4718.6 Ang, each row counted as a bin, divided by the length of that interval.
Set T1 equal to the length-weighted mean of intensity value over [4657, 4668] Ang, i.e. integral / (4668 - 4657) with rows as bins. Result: 3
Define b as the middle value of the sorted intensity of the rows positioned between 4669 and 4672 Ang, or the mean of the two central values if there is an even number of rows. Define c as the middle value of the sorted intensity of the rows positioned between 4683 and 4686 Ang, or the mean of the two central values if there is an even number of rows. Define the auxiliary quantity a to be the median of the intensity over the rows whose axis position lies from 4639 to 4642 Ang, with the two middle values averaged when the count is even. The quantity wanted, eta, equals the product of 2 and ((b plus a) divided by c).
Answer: 3.8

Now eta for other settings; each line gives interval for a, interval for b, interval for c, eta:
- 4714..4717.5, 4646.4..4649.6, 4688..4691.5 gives 3.8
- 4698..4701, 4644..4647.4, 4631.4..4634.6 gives 4.0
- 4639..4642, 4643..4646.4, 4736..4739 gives 4.4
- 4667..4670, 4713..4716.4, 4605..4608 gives 4.0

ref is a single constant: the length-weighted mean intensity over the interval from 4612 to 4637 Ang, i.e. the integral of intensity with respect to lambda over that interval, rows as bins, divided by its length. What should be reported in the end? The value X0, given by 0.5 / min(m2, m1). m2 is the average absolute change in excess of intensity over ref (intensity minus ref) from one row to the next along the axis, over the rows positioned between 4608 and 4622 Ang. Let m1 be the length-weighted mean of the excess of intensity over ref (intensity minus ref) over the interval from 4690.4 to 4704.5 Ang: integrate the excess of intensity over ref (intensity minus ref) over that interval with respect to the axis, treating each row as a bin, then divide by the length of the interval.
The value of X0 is 10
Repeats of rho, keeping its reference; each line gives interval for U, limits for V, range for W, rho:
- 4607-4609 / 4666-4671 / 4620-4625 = 7.5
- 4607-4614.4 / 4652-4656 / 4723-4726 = 9.6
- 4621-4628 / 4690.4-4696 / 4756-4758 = 10.6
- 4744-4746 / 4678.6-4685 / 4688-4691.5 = 9.1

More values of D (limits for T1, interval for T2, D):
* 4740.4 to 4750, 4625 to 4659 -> -4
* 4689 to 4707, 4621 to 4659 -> 0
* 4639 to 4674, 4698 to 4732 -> 2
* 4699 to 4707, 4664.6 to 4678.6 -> -2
